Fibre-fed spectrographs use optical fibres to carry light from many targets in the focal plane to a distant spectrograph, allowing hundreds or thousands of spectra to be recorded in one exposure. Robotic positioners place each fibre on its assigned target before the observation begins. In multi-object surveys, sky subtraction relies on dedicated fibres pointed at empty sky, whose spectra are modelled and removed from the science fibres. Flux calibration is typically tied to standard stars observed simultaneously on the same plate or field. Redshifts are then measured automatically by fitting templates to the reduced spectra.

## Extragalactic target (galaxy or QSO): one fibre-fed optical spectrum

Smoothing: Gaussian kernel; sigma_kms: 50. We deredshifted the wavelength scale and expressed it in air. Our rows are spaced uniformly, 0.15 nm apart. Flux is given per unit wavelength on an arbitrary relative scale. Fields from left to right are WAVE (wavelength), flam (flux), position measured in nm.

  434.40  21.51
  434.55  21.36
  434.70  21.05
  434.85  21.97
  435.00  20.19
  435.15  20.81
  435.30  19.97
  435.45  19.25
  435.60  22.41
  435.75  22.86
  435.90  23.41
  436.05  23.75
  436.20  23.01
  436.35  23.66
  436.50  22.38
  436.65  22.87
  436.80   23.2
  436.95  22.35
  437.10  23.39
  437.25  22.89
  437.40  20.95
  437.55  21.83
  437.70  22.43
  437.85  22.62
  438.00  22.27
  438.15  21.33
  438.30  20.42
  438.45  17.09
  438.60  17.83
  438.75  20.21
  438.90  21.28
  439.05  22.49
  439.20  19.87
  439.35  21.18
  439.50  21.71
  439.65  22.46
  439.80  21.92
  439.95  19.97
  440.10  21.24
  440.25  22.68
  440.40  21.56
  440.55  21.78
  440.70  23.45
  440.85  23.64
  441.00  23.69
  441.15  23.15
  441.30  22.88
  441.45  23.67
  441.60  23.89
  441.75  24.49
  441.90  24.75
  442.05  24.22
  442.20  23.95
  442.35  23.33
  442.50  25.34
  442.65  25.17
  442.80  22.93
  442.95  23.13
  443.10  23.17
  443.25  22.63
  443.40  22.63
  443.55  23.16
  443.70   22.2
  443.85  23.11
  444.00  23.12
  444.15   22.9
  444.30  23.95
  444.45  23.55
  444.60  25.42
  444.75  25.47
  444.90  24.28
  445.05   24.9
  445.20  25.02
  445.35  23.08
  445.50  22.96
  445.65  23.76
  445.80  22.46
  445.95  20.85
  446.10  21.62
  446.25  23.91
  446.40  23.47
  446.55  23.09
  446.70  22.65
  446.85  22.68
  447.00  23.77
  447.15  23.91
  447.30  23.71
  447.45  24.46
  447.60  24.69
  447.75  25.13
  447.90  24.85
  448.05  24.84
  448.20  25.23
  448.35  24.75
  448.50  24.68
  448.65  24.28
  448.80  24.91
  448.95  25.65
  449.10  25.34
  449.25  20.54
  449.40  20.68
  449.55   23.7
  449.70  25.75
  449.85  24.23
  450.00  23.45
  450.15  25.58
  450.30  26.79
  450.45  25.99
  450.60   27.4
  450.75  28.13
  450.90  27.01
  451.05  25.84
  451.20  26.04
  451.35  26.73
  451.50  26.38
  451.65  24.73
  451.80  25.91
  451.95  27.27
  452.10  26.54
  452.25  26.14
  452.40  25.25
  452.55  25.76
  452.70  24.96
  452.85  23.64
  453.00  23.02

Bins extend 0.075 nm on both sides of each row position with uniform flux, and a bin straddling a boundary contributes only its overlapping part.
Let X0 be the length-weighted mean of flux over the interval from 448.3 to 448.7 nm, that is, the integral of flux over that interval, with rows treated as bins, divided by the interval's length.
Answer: 24.6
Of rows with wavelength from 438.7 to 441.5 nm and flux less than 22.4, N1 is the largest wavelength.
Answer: 440.55 nm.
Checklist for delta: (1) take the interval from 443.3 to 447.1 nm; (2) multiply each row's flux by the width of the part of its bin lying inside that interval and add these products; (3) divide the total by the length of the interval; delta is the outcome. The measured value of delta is 23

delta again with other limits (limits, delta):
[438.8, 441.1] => 22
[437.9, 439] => 20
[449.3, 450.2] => 24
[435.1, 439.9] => 22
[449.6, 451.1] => 26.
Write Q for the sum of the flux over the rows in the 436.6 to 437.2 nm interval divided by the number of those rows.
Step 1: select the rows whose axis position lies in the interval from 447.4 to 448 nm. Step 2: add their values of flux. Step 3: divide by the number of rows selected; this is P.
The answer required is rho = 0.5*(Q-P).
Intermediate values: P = 24.8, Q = 23.0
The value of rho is -0.9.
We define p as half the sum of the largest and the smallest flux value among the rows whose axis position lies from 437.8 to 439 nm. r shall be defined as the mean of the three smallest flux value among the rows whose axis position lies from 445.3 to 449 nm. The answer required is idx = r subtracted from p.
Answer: -1.8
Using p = 19.9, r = 21.6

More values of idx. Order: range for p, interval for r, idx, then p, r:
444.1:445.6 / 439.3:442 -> 3.4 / 24.2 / 20.8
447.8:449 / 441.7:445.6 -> 2.5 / 25.0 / 22.5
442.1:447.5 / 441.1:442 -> -0.1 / 23.2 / 23.2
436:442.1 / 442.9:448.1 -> -0.6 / 20.9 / 21.6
